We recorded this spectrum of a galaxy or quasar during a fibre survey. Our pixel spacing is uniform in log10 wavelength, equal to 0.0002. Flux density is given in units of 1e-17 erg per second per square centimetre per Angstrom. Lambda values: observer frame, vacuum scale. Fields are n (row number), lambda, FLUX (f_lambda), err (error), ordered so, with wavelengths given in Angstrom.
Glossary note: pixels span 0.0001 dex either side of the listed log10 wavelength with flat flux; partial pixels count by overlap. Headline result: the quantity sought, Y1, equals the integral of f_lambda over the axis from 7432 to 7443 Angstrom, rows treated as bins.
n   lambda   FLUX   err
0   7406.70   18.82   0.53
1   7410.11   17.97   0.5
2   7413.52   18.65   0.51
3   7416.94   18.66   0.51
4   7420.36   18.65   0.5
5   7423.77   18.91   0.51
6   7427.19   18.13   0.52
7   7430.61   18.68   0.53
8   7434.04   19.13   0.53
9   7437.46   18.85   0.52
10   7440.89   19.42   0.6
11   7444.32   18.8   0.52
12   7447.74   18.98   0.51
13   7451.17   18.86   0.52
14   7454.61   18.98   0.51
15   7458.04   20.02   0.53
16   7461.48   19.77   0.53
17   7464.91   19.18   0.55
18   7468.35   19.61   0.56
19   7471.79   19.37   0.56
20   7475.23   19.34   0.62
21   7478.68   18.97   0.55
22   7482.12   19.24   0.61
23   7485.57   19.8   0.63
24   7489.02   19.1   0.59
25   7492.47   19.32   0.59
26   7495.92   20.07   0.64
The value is 210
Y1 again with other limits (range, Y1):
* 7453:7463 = 196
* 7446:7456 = 189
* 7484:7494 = 194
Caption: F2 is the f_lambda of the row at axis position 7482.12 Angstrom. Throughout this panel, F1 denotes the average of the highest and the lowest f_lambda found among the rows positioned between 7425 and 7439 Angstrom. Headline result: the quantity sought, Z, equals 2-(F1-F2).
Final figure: 2.61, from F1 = 18.6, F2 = 19.24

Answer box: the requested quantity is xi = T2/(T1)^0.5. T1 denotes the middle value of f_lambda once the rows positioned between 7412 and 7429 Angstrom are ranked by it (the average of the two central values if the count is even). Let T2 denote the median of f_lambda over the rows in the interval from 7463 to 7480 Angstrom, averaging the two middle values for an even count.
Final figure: 4.48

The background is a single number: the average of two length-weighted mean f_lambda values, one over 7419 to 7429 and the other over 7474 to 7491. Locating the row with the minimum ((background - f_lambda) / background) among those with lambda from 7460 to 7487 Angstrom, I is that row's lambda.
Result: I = 7485.57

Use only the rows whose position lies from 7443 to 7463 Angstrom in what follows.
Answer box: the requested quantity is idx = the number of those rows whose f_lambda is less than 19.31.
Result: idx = 4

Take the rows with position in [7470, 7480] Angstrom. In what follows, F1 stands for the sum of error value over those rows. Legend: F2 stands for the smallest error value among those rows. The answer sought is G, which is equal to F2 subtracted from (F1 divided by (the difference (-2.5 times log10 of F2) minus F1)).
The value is -2.15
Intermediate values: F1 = 1.73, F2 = 0.550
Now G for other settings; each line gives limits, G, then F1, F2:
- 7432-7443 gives -2.28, 1.65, 0.520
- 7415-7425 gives -2.48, 1.52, 0.500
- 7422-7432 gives -2.39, 1.56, 0.510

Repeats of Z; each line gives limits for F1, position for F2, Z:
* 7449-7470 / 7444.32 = 1.36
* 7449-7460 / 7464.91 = 1.74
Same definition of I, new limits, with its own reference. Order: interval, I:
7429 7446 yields 7440.89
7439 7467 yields 7458.04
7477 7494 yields 7485.57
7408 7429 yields 7423.77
